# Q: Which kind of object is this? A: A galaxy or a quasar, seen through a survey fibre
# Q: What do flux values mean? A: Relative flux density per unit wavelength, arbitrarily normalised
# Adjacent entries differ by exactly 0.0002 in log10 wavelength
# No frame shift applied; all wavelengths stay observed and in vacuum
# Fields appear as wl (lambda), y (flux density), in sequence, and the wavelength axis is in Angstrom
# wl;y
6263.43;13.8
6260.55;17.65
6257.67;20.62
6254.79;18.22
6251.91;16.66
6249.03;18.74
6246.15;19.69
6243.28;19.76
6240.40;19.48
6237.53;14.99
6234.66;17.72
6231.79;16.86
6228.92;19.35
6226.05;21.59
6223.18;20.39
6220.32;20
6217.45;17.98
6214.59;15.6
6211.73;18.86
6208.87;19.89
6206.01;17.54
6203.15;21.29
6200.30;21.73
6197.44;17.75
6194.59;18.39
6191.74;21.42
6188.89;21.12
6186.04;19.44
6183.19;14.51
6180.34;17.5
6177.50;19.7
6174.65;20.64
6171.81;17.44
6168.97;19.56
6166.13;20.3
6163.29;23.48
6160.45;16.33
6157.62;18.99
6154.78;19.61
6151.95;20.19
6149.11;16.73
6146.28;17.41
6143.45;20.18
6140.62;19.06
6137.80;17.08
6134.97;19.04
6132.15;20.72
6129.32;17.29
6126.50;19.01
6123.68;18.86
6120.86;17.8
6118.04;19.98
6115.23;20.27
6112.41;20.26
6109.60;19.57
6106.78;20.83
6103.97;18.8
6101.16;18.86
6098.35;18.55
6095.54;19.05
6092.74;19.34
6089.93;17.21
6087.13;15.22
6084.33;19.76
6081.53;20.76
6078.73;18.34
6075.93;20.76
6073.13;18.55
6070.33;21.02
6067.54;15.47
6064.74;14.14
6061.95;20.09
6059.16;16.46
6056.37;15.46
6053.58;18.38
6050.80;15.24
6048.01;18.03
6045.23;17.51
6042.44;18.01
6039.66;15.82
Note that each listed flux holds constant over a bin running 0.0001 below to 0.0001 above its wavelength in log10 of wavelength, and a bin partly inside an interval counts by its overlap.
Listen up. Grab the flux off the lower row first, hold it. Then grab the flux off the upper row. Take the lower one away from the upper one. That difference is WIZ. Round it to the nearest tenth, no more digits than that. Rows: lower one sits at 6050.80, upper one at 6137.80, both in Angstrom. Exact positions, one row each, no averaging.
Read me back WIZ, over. 1.8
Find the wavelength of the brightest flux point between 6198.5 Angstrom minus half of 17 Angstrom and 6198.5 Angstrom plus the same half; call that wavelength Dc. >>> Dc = 6200.30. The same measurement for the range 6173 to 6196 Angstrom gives 6191.74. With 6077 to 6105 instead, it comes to 6081.53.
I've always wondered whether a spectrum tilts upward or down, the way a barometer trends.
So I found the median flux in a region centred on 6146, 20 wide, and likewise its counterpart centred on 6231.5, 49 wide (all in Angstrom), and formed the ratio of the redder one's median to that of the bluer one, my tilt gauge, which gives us 0.99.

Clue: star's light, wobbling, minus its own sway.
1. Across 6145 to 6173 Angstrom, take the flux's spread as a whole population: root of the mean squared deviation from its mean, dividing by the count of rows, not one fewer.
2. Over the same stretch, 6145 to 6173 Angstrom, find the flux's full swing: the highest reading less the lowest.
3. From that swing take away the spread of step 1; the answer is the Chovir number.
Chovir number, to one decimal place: 5.1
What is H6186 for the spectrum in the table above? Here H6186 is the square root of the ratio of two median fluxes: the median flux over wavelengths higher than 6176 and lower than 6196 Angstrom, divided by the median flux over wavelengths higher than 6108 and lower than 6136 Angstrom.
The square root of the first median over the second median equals 1.00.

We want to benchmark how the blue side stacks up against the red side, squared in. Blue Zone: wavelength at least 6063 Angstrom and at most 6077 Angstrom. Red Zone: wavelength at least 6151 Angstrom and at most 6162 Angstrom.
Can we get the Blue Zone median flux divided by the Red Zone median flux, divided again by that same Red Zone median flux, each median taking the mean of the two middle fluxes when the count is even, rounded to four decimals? 0.0498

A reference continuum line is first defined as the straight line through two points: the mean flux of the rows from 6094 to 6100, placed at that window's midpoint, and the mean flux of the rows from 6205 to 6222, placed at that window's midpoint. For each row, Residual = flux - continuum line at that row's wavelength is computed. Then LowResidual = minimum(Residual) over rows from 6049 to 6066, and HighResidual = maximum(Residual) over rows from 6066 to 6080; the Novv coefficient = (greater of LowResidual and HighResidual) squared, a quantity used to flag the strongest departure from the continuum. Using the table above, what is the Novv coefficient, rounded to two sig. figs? 4.4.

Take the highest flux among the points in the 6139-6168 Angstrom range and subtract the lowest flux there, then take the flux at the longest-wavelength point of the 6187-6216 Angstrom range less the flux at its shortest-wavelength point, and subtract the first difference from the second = -13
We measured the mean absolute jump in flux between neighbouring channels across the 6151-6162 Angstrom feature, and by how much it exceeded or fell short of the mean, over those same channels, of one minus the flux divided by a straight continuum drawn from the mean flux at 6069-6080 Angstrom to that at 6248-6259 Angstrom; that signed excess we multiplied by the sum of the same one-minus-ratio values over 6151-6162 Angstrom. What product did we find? 0.10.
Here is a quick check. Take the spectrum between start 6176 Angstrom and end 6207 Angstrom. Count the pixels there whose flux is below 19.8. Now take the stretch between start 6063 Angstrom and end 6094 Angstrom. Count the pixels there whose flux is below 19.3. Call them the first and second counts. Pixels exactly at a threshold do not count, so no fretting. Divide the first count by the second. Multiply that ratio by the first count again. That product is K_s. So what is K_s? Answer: 8.2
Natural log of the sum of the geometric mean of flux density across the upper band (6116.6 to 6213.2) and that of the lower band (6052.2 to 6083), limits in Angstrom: 3.610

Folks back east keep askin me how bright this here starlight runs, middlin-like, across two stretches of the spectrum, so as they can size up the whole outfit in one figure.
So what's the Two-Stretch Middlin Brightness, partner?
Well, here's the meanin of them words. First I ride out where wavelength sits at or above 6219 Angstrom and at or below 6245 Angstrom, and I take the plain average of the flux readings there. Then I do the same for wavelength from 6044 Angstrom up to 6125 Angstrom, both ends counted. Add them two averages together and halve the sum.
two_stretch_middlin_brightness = 18.67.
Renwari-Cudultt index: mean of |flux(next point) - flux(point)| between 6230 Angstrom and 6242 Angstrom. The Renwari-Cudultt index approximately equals 2.7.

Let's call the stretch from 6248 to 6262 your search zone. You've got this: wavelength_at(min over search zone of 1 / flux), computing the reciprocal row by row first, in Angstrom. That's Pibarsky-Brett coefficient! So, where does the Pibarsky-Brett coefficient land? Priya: 6257.67 Angstrom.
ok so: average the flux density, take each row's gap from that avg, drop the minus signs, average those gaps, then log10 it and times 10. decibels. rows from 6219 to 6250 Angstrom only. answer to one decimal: 1.4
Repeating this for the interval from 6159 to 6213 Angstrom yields 2.3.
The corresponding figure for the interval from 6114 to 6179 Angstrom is 1.0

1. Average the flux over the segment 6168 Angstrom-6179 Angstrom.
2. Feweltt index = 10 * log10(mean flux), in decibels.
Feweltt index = 12.9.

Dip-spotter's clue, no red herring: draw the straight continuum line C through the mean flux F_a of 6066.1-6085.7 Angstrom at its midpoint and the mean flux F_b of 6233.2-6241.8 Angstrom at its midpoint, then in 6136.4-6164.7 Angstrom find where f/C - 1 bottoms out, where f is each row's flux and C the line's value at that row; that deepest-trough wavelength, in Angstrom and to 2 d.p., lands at 6160.45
